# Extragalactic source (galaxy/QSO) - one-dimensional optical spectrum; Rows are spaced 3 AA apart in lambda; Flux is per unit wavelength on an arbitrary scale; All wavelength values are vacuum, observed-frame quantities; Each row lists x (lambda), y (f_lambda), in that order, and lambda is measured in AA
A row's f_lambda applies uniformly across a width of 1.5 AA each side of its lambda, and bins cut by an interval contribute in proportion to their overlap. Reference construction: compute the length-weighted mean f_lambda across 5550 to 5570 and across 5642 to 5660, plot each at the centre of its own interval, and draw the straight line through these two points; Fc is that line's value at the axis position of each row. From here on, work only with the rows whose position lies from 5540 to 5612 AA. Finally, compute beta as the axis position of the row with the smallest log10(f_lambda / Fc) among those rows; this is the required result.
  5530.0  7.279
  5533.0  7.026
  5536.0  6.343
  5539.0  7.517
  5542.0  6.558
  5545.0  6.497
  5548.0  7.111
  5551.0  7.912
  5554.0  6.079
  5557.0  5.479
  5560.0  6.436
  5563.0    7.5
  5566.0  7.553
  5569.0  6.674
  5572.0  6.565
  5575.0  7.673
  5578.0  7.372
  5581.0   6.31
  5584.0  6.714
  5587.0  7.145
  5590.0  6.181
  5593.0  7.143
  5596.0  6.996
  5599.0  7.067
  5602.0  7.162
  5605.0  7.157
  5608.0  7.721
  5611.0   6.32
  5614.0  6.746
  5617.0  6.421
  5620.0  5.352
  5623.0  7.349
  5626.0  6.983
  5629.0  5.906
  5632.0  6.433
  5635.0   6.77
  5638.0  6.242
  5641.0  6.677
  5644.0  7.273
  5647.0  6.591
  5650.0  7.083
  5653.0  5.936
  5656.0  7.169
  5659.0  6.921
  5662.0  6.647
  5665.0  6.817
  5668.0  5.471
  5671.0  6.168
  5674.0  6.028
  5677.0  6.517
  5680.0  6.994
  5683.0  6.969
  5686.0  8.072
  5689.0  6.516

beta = 5557.0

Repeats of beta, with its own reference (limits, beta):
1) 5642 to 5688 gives 5668.0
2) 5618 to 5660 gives 5620.0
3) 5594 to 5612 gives 5611.0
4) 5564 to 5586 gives 5581.0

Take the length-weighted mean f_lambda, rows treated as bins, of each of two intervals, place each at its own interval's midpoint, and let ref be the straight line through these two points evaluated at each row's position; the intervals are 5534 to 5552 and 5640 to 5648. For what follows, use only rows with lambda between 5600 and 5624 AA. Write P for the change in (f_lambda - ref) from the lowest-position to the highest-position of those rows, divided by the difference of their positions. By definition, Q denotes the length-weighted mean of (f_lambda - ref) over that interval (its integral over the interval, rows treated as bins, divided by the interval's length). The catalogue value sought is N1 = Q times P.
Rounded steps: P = 0.010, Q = -0.13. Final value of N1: -0.001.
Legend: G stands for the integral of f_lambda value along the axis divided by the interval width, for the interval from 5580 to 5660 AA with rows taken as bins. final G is 6.7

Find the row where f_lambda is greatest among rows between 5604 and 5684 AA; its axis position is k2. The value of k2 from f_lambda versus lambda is 5608.0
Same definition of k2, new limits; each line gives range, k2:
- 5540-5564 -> 5551.0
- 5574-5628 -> 5608.0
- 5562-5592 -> 5575.0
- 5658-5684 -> 5680.0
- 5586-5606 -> 5602.0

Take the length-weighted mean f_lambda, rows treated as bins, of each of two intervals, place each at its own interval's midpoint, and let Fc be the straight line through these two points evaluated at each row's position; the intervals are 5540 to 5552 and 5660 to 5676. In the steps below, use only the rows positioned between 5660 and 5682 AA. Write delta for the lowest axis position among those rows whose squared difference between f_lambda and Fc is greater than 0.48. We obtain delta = 5668.0 AA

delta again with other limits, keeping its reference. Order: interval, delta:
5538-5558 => 5551.0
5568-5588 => 5575.0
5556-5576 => 5557.0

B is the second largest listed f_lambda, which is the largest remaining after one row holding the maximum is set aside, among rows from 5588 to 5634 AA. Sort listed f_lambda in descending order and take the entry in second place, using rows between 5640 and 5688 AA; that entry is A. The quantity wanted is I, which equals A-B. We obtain -0.1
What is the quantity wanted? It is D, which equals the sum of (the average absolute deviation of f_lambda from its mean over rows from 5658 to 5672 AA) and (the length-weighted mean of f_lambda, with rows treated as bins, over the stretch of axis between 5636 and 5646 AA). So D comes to 7.19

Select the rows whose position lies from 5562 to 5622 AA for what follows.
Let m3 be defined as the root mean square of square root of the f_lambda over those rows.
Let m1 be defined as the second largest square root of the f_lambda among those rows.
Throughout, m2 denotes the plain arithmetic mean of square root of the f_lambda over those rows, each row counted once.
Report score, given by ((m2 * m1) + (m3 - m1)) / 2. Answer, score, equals 3.56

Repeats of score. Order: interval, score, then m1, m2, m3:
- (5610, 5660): 3.40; 2.70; 2.57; 2.57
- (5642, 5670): 3.40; 2.68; 2.58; 2.58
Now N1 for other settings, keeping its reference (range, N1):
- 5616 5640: 0.003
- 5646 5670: 0.015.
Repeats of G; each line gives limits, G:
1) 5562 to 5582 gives 7.1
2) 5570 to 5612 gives 7.0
